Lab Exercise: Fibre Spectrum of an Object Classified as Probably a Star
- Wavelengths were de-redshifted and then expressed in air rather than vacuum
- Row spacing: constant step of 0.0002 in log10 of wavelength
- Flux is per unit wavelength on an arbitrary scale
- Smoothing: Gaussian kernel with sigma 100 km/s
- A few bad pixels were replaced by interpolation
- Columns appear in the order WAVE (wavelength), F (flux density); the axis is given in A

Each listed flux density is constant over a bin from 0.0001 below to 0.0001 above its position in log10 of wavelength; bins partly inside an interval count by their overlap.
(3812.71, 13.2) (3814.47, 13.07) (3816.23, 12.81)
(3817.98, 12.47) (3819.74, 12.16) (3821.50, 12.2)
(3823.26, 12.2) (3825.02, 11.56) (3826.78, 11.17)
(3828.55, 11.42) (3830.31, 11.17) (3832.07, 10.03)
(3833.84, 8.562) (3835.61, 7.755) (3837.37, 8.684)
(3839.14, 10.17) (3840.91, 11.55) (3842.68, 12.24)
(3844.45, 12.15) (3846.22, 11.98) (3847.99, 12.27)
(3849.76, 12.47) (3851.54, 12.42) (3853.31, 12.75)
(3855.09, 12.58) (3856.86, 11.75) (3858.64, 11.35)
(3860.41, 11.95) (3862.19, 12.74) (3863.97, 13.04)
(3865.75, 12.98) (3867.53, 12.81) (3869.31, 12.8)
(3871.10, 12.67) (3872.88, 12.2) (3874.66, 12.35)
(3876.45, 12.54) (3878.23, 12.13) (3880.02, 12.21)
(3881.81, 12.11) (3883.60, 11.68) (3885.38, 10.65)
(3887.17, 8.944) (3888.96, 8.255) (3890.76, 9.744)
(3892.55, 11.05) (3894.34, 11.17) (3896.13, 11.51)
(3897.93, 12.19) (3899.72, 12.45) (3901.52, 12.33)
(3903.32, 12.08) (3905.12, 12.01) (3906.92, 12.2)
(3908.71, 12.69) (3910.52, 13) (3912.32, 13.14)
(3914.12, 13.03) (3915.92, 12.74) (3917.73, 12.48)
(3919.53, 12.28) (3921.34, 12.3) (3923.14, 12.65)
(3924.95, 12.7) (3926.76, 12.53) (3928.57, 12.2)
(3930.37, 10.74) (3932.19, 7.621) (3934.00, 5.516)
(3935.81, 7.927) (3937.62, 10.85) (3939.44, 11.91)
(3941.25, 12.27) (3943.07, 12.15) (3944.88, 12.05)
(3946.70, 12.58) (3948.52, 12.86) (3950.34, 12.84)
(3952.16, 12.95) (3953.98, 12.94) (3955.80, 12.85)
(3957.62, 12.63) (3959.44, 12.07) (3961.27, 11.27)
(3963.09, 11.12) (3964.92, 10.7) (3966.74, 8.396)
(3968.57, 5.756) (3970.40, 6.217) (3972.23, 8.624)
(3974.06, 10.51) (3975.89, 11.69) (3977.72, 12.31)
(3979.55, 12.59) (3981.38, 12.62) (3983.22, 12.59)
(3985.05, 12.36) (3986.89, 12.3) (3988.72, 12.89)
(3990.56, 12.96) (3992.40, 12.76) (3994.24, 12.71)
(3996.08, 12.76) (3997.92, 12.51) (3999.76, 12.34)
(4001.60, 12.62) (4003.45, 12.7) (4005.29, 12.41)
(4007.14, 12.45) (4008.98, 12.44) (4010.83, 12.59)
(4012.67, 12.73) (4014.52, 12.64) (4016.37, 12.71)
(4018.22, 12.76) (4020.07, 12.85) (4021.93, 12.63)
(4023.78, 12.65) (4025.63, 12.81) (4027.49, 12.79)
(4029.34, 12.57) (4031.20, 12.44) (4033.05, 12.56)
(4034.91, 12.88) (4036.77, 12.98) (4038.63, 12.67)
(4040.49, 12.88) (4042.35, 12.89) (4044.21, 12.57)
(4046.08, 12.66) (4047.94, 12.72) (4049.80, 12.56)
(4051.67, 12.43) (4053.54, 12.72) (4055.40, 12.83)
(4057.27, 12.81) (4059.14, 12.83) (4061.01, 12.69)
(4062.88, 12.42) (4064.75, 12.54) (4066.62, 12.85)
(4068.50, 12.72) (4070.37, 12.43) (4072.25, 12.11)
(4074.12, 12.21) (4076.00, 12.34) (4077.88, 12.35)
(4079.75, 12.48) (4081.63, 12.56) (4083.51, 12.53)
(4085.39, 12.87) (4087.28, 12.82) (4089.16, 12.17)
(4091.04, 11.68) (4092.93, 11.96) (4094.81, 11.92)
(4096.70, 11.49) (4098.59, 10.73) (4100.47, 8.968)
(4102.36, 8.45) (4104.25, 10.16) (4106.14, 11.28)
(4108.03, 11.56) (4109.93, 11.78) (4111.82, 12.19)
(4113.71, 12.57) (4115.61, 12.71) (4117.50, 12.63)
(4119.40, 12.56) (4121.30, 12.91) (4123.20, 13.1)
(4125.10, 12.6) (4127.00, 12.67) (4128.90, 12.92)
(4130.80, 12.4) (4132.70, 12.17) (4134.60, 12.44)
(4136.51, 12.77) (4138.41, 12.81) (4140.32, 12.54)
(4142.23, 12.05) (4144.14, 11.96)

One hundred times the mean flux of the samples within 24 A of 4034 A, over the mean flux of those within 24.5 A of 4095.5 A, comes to 108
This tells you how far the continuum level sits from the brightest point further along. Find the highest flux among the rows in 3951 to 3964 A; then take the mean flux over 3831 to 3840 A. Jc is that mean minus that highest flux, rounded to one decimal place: -3.9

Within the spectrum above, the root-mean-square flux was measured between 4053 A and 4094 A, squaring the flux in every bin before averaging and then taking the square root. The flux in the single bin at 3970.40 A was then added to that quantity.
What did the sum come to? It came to 18.7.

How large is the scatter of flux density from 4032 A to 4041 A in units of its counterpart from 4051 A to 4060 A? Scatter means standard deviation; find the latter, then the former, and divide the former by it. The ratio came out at 1.0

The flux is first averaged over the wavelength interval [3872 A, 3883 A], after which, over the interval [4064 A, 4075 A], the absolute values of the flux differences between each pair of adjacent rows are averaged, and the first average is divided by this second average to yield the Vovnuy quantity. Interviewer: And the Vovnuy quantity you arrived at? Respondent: 53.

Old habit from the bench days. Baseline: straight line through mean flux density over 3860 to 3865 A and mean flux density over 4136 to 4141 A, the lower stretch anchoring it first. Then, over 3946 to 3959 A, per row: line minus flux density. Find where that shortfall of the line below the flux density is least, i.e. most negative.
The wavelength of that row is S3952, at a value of 3952.16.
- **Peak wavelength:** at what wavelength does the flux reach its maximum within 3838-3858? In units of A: 3853.31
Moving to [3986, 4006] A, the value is 3990.56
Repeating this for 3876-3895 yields 3876.45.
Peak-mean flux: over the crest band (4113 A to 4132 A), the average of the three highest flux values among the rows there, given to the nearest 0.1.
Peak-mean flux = 13.0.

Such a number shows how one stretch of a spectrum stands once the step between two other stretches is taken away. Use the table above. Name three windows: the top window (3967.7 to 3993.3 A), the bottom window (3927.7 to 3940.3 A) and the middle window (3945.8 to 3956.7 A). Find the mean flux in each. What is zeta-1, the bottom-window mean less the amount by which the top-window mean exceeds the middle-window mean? 11.2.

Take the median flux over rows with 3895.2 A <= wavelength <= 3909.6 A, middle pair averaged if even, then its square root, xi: 3.49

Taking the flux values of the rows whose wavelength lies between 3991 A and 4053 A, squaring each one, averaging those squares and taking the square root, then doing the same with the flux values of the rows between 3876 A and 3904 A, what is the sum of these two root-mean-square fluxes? 24.0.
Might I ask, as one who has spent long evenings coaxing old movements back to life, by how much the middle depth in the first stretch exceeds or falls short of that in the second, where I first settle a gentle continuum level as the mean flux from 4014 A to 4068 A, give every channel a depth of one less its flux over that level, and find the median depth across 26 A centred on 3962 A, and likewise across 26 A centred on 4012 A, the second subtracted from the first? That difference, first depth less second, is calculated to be 0.11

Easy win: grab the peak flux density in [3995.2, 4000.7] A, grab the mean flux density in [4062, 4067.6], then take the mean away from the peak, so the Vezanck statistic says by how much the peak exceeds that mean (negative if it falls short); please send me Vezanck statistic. 0.16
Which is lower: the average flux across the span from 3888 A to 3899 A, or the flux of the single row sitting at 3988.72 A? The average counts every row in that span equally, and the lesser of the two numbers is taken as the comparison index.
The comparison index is 10.7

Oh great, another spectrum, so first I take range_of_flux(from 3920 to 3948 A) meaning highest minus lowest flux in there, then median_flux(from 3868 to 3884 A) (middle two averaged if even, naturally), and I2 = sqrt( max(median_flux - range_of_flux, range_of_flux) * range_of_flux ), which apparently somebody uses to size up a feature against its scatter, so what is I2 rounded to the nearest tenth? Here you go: 7.2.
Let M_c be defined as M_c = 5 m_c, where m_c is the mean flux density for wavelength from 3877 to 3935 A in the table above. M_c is 58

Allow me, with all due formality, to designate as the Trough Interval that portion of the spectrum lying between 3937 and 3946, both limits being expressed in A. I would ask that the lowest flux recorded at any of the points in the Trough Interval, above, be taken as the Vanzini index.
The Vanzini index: 10.85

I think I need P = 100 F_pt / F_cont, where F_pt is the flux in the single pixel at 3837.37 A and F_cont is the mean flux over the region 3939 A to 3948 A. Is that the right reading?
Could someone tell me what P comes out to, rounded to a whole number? 71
